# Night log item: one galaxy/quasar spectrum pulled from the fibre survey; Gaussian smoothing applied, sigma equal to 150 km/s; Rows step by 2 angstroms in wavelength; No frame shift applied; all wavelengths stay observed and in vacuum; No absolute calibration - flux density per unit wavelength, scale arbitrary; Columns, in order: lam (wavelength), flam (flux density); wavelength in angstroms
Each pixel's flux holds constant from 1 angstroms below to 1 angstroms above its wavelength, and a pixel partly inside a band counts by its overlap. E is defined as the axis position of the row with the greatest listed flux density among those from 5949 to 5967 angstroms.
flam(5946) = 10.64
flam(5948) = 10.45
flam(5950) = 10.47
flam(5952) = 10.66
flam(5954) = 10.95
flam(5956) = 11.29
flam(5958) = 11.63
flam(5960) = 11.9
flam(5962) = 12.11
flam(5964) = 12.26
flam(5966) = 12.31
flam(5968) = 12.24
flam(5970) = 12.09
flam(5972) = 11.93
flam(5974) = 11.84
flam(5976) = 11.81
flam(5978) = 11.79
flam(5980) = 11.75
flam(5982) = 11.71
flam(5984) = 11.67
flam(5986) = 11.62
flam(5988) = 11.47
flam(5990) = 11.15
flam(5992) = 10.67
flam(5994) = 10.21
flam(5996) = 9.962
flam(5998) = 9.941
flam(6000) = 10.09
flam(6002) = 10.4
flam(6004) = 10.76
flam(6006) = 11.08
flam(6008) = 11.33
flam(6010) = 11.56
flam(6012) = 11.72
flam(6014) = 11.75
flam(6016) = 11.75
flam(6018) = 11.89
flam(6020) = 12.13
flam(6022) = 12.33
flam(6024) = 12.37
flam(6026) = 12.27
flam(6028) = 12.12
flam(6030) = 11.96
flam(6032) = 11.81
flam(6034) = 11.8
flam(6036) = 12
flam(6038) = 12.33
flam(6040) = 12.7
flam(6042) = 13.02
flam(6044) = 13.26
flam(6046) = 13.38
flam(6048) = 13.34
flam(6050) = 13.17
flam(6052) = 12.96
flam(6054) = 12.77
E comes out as 5966 angstroms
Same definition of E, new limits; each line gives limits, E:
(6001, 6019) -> 6018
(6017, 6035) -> 6024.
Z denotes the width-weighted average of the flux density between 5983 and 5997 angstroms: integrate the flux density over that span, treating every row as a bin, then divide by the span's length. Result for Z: 11.0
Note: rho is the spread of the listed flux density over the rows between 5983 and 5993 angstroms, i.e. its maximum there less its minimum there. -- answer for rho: 1.0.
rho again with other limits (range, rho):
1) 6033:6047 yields 1.6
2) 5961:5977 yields 0.5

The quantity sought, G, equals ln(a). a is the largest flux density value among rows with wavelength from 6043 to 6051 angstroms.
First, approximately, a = 13.38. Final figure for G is 2.59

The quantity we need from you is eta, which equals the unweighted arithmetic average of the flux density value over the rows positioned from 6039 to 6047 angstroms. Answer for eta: 13.1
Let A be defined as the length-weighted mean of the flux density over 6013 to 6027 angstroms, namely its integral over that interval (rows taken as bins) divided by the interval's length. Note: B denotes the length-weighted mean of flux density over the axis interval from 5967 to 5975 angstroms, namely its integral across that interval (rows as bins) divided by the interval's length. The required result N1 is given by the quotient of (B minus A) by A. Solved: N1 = 0.00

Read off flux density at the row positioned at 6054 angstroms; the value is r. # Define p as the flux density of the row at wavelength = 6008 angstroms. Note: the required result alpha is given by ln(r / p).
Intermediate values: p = 11.33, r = 12.77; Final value 0.12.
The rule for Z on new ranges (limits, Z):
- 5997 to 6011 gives 10.7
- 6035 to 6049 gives 12.9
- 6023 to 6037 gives 12.0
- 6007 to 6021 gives 11.7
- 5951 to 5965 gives 11.5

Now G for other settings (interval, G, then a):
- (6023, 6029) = 2.52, 12.37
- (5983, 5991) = 2.46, 11.67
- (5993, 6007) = 2.41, 11.08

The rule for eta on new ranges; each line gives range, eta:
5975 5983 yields 11.8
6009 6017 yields 11.7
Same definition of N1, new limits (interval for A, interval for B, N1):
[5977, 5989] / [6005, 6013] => -0.02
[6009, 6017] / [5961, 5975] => 0.04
